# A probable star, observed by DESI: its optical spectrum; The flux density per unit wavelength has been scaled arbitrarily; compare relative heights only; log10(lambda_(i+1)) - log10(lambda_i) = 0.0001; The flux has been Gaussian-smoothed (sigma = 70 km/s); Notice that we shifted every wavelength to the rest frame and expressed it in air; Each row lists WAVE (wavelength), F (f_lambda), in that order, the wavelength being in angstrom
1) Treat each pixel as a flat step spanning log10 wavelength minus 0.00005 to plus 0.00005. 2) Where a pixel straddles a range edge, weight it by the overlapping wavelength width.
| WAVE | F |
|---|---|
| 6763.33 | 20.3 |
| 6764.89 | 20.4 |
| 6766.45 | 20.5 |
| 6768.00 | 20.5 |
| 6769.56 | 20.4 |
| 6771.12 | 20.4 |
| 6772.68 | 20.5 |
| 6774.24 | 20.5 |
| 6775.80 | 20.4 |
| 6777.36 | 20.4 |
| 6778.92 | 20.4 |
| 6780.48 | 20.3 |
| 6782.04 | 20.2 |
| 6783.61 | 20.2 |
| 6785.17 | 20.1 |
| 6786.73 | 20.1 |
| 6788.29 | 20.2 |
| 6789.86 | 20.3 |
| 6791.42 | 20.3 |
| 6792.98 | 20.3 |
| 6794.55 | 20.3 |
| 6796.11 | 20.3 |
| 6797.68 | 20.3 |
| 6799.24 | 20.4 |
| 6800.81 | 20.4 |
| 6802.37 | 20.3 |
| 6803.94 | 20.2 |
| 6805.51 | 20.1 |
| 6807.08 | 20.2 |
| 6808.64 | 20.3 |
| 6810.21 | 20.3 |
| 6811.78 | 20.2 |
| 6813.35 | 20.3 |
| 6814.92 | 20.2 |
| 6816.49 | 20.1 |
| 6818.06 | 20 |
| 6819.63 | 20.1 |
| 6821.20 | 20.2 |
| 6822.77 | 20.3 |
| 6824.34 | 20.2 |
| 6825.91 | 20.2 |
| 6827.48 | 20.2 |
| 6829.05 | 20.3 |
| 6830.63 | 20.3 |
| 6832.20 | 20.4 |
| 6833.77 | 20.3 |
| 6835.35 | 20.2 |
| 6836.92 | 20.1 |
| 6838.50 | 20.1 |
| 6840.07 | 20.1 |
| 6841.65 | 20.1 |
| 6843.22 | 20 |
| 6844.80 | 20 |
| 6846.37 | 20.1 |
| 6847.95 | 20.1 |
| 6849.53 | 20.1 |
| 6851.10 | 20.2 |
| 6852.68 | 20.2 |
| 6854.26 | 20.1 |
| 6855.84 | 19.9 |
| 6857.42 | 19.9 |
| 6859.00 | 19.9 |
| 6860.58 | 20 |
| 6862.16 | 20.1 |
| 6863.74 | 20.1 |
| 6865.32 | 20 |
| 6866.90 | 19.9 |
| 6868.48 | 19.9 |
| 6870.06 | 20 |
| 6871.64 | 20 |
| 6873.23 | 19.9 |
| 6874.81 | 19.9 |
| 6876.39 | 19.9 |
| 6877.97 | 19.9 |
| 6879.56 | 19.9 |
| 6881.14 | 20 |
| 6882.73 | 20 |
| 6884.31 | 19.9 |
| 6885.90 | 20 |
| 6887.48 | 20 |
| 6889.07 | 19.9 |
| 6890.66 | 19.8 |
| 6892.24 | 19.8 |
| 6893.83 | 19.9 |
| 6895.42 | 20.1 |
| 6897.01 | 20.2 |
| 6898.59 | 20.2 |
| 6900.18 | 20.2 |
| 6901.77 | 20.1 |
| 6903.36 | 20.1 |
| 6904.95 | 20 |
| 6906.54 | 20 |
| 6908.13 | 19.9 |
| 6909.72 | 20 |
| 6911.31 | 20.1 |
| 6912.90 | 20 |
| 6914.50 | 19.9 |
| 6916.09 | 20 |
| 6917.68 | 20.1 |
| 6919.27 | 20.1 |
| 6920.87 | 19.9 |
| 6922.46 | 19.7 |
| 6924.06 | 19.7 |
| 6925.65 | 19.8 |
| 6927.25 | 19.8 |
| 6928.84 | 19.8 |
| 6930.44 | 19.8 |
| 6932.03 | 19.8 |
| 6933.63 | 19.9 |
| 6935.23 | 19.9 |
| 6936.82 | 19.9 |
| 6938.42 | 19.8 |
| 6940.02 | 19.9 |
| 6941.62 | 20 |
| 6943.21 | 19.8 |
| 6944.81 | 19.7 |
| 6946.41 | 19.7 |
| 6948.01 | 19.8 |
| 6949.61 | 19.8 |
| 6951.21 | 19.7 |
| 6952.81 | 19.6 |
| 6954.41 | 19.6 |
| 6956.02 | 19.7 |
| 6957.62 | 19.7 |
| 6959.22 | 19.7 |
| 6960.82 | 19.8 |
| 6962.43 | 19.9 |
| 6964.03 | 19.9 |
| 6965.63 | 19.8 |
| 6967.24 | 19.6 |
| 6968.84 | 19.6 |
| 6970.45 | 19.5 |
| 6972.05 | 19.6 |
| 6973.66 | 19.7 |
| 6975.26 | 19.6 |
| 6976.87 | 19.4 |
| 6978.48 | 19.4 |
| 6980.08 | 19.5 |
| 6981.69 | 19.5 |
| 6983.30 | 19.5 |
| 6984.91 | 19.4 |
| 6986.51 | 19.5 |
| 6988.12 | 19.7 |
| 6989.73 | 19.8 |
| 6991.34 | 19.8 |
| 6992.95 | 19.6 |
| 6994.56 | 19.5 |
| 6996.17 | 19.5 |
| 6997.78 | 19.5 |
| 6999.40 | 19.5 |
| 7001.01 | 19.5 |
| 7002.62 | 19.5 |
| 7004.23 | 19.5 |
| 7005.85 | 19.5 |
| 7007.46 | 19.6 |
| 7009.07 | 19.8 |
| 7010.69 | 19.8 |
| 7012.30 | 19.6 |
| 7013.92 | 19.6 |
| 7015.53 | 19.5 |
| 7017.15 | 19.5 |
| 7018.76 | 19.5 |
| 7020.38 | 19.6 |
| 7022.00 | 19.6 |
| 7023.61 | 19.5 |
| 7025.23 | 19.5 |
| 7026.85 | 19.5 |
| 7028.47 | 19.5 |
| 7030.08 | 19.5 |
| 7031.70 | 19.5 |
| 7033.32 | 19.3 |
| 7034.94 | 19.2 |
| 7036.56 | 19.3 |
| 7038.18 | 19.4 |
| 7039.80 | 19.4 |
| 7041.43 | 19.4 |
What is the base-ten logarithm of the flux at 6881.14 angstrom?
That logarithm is 1.301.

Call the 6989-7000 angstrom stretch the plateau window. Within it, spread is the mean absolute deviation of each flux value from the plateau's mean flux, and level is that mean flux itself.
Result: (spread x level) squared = 5.0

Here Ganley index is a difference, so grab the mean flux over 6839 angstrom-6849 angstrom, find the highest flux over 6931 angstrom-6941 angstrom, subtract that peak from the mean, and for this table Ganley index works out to 0.17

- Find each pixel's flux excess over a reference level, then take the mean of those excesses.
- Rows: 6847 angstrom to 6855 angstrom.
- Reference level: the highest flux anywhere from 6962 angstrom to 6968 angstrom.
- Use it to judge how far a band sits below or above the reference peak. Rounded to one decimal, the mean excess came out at 0.2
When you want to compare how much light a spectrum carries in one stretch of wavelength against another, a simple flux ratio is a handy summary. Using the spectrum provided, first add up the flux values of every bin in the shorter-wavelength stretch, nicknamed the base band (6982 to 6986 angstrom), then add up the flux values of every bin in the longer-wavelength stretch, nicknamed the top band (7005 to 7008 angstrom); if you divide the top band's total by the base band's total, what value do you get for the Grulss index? 1.005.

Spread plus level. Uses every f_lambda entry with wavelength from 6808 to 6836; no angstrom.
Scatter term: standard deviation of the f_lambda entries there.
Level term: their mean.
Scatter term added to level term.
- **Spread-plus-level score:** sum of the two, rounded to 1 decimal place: 20.3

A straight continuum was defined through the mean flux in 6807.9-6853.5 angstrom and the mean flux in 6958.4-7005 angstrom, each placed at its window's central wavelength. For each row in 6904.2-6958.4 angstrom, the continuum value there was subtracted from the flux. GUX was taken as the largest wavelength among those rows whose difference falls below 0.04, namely 6957.62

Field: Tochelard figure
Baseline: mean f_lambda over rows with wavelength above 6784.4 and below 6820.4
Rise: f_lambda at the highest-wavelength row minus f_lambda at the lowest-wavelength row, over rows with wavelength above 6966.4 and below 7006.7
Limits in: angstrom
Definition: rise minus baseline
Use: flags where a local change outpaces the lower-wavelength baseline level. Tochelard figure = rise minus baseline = -20.3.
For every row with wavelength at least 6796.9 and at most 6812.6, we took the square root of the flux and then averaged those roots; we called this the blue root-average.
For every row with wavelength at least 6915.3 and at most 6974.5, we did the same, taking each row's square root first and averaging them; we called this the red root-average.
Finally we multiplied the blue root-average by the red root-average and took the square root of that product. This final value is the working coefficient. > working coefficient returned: 4.475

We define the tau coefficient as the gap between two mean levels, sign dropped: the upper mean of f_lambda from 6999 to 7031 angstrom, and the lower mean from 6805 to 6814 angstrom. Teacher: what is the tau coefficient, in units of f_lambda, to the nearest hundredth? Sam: 0.68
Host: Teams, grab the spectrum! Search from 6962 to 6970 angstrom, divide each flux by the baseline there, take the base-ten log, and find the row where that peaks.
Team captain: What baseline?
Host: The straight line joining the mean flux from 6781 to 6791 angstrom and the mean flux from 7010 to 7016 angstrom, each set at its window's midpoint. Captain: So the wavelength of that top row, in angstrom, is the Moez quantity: 6964.03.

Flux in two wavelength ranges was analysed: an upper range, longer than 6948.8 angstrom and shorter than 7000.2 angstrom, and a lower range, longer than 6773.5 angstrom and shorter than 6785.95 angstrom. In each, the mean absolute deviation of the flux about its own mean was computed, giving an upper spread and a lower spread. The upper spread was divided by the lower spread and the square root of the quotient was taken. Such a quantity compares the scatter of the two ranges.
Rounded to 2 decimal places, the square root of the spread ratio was 1.03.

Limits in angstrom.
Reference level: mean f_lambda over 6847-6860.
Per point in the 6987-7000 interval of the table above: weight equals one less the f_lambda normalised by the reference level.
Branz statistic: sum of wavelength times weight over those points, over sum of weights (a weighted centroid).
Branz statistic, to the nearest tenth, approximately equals 6994.7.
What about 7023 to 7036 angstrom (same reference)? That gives 7029.8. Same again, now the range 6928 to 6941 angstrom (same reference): 6933.9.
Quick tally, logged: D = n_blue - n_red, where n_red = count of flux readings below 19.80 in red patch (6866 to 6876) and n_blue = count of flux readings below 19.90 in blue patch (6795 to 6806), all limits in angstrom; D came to 0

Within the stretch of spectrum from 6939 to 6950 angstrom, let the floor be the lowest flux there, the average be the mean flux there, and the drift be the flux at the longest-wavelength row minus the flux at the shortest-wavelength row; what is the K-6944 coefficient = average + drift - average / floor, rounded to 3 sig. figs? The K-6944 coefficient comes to 18.7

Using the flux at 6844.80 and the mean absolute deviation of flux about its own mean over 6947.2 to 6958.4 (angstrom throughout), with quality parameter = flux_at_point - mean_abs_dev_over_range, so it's 19.9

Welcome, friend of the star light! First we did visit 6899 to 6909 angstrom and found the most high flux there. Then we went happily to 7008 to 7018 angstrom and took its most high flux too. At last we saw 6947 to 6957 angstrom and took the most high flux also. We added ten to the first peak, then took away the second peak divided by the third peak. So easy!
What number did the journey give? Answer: 29.2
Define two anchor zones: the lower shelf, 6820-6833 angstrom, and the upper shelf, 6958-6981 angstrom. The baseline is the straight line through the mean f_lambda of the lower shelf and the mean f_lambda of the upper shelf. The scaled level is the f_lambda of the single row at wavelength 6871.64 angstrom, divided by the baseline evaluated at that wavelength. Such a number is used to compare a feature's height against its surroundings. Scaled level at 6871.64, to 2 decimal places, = 1.00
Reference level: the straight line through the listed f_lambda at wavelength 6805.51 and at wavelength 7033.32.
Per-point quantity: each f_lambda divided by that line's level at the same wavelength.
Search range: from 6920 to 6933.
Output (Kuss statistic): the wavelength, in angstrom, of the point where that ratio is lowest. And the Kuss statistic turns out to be 6922.46 angstrom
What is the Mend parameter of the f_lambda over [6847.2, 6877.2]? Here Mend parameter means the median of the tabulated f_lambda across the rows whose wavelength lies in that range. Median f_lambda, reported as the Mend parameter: 20.0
